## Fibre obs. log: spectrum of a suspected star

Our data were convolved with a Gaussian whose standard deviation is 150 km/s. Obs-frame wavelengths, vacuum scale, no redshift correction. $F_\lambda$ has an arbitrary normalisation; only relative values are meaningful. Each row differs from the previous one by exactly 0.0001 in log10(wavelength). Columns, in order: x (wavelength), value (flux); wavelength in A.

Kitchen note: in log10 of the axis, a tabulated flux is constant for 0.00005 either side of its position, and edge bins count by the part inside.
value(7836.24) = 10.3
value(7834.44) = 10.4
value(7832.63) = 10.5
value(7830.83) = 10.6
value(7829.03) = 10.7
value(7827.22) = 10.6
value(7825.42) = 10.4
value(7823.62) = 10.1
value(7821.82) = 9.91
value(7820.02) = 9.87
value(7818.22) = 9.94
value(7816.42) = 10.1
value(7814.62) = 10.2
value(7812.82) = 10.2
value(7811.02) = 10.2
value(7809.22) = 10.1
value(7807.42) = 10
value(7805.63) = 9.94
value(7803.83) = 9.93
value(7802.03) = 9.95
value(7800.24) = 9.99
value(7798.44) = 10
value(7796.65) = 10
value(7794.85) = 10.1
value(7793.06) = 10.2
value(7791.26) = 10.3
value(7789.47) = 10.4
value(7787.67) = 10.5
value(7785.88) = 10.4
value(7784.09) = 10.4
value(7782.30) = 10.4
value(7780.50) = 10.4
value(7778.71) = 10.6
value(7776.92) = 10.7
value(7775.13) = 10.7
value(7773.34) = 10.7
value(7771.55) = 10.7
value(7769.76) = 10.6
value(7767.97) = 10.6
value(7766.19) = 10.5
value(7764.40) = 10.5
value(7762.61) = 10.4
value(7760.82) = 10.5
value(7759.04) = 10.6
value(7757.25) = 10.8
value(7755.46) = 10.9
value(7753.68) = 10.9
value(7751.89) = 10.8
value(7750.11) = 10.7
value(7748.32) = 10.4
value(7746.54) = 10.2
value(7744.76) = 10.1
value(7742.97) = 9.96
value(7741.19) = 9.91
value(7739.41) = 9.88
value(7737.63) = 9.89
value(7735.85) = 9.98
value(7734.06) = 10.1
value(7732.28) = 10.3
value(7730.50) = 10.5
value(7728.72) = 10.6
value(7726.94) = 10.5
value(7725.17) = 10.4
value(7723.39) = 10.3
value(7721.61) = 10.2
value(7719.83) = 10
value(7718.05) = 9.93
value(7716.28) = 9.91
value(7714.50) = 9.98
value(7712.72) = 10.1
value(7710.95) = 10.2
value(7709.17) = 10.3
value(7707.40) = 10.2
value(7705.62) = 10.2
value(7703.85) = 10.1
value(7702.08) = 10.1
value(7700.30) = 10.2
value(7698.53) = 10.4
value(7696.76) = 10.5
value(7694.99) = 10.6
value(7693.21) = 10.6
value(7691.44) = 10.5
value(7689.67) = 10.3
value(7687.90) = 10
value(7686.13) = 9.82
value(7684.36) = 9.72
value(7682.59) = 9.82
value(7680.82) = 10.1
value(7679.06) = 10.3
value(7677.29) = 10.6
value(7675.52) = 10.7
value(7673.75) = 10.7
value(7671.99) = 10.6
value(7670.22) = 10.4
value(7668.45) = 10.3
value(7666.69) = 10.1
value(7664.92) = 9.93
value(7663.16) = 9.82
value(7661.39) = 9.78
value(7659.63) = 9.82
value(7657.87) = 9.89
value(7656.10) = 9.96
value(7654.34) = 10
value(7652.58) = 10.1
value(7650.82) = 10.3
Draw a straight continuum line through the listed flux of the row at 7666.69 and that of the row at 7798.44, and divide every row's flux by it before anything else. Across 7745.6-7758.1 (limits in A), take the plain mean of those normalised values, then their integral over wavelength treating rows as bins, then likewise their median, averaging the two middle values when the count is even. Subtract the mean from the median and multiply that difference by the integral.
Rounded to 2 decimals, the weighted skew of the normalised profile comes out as 0.17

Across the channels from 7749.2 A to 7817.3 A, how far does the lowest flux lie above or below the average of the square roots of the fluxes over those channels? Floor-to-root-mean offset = 6.71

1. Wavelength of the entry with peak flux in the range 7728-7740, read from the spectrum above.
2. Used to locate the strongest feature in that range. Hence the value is 7728.72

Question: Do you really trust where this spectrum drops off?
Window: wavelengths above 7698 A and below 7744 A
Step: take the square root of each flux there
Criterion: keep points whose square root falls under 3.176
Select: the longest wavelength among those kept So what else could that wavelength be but 7742.97 A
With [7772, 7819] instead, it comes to 7818.22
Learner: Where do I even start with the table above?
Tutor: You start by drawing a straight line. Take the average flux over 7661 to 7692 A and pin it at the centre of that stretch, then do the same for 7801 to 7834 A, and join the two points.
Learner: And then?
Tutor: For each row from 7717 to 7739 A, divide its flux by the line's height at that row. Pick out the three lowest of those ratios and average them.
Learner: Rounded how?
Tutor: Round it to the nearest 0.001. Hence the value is 0.975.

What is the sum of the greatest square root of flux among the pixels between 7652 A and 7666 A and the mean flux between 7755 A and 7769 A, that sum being 13.8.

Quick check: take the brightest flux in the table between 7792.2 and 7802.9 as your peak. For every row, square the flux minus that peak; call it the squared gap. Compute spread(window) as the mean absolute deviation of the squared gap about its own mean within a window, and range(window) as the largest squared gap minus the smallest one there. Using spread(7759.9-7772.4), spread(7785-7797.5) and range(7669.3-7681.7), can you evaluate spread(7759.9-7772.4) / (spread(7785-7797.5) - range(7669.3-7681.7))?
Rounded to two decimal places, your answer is -0.25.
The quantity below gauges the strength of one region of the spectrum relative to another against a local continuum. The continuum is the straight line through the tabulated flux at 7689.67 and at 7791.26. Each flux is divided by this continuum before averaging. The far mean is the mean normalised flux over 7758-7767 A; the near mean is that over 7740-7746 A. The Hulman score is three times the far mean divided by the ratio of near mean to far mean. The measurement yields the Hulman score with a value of 3.21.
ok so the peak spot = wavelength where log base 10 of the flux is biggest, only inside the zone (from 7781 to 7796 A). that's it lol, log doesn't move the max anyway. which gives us 7787.67 A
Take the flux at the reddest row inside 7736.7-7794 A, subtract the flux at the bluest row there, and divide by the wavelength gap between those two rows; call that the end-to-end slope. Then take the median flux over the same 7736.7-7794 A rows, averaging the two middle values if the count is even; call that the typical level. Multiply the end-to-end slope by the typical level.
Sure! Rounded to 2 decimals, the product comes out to 0.06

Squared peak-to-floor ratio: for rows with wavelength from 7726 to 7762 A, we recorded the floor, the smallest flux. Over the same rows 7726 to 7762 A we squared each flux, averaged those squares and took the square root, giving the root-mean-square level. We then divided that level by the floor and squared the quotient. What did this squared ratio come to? 1.10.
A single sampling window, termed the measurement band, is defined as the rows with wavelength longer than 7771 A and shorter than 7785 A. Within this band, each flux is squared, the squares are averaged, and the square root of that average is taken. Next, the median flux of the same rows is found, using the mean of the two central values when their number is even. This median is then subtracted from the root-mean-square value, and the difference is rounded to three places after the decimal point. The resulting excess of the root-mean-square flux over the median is -0.074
